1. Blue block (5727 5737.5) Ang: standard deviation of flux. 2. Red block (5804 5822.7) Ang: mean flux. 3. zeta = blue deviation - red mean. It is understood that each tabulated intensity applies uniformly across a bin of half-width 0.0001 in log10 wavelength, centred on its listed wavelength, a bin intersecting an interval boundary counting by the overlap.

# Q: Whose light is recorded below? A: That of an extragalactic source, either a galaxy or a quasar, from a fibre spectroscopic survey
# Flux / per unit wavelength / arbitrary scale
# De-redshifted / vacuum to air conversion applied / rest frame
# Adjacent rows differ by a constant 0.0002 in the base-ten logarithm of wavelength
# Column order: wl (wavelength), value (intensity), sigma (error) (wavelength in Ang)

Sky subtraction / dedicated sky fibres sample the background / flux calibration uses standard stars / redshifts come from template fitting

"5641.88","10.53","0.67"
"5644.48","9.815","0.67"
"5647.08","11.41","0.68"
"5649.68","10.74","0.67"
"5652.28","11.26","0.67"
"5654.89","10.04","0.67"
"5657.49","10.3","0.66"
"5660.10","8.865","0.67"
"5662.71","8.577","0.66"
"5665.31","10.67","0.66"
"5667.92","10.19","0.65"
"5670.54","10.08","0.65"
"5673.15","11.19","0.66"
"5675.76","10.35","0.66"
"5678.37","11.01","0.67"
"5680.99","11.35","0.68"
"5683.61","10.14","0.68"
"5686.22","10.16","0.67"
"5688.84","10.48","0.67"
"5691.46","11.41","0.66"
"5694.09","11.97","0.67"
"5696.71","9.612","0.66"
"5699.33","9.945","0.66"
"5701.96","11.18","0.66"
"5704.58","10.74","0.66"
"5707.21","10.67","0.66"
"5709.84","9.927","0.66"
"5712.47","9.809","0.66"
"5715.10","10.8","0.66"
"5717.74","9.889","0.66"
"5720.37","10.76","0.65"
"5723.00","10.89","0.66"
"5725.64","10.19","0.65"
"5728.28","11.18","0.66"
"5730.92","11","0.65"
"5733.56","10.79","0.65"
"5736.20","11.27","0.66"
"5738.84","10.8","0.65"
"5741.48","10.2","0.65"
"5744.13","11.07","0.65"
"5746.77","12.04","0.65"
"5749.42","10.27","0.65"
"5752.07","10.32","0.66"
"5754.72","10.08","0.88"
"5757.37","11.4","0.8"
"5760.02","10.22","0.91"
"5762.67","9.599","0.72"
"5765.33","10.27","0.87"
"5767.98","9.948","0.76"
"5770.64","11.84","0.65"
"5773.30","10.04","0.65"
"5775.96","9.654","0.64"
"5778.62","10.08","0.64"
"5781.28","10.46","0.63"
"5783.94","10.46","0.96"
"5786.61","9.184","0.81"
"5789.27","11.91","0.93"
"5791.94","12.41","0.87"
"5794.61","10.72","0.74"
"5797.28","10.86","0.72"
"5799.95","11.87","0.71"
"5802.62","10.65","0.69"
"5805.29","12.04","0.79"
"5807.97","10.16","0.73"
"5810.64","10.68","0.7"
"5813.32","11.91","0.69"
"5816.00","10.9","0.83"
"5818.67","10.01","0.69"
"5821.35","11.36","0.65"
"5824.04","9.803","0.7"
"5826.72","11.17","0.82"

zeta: -10.8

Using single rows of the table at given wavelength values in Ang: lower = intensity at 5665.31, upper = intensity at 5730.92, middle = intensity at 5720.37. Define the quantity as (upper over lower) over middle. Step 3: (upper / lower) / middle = 0.096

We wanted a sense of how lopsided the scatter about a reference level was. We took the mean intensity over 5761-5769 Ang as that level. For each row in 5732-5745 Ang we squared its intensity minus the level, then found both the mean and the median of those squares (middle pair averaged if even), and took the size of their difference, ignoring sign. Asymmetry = 0.2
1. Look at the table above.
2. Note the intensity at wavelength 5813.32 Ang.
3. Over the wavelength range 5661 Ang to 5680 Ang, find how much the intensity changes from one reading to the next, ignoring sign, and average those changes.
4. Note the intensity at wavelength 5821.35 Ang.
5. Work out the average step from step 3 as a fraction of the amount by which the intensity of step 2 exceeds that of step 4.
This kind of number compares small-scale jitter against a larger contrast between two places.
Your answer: 1.60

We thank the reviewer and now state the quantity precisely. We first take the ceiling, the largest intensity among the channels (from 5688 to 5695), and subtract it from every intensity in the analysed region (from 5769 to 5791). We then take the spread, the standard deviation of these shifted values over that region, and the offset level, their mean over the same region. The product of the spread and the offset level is -1.4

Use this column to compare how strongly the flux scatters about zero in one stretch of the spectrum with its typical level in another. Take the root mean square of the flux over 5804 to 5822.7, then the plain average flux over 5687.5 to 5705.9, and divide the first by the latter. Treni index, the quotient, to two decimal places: 1.03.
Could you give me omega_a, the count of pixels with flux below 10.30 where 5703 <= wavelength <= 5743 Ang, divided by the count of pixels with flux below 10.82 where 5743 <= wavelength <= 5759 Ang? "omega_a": 1.7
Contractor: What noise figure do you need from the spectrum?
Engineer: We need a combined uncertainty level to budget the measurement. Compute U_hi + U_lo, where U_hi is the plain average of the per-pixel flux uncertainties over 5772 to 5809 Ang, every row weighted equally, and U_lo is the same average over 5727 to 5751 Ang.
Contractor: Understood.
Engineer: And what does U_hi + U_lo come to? 1.40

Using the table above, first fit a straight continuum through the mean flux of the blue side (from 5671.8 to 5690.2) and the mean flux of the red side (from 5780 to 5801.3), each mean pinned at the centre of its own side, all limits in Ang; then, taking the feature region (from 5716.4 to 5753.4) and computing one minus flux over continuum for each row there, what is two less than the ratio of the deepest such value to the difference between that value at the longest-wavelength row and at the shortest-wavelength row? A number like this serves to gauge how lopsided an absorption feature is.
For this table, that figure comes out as -4.6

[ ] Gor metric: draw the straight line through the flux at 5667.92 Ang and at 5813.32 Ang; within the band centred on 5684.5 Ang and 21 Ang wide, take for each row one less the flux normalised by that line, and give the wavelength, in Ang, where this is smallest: 5694.09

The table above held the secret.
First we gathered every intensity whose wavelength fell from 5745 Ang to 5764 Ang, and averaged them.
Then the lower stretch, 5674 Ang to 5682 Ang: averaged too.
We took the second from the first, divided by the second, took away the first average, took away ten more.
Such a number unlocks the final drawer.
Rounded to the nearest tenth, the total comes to -20.6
